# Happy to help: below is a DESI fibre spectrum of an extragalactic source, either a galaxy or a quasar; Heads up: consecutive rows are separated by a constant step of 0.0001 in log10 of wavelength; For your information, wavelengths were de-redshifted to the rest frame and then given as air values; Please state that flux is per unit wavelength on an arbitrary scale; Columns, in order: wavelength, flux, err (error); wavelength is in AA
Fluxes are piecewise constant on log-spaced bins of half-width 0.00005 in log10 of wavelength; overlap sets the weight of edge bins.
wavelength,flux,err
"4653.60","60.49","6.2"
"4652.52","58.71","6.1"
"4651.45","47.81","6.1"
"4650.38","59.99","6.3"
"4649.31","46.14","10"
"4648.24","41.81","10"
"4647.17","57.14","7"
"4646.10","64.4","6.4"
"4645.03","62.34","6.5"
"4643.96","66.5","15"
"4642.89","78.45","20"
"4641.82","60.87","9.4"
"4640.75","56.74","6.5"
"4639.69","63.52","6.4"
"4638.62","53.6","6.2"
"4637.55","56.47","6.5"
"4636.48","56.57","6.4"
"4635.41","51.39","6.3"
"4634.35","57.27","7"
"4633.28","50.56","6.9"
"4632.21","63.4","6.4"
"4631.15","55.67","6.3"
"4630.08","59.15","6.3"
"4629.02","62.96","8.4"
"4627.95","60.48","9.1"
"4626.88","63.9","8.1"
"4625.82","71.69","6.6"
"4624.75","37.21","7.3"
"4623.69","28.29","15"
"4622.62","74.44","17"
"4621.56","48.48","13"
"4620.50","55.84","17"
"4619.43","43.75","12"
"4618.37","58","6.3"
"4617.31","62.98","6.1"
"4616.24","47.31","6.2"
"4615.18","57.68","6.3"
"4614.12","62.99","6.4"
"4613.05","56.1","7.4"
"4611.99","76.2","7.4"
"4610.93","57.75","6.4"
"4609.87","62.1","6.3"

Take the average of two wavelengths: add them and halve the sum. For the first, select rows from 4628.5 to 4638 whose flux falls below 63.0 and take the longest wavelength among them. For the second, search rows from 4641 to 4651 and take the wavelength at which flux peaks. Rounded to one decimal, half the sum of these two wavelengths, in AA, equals 4640.2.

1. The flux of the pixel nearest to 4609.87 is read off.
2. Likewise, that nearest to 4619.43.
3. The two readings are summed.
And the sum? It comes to 106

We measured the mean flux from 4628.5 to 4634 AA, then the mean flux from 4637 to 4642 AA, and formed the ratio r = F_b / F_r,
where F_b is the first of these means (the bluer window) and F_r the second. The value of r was 1.00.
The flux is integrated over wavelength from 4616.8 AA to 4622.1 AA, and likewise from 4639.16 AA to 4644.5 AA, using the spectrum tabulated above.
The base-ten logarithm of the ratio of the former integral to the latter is -0.09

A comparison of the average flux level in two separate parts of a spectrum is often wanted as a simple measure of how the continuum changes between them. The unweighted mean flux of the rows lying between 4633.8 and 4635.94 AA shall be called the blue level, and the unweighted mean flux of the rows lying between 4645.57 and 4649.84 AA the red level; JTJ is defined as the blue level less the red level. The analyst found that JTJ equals 2.0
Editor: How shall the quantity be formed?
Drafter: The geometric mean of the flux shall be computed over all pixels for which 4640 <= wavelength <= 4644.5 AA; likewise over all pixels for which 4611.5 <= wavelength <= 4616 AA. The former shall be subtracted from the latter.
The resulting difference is -2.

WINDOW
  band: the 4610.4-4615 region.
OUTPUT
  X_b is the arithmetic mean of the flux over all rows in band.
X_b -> 63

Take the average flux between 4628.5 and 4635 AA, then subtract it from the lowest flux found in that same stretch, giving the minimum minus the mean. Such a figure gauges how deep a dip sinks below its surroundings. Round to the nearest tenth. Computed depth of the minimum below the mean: -7.6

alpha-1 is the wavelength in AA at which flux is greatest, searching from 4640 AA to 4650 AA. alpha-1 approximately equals 4642.89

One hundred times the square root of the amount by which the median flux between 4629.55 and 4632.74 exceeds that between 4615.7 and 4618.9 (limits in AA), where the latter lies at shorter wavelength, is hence 107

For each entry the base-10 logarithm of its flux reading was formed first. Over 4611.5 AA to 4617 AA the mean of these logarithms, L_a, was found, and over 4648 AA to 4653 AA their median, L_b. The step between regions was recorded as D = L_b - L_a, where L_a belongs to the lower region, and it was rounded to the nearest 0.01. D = -0.09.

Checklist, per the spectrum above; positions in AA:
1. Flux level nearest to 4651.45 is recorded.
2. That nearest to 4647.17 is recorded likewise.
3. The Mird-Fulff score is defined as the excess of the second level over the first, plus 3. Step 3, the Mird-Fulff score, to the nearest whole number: 12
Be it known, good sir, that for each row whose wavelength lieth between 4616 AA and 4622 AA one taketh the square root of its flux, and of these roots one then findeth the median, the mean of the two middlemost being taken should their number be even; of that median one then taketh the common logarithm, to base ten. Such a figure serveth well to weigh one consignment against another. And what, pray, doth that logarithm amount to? 0.858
